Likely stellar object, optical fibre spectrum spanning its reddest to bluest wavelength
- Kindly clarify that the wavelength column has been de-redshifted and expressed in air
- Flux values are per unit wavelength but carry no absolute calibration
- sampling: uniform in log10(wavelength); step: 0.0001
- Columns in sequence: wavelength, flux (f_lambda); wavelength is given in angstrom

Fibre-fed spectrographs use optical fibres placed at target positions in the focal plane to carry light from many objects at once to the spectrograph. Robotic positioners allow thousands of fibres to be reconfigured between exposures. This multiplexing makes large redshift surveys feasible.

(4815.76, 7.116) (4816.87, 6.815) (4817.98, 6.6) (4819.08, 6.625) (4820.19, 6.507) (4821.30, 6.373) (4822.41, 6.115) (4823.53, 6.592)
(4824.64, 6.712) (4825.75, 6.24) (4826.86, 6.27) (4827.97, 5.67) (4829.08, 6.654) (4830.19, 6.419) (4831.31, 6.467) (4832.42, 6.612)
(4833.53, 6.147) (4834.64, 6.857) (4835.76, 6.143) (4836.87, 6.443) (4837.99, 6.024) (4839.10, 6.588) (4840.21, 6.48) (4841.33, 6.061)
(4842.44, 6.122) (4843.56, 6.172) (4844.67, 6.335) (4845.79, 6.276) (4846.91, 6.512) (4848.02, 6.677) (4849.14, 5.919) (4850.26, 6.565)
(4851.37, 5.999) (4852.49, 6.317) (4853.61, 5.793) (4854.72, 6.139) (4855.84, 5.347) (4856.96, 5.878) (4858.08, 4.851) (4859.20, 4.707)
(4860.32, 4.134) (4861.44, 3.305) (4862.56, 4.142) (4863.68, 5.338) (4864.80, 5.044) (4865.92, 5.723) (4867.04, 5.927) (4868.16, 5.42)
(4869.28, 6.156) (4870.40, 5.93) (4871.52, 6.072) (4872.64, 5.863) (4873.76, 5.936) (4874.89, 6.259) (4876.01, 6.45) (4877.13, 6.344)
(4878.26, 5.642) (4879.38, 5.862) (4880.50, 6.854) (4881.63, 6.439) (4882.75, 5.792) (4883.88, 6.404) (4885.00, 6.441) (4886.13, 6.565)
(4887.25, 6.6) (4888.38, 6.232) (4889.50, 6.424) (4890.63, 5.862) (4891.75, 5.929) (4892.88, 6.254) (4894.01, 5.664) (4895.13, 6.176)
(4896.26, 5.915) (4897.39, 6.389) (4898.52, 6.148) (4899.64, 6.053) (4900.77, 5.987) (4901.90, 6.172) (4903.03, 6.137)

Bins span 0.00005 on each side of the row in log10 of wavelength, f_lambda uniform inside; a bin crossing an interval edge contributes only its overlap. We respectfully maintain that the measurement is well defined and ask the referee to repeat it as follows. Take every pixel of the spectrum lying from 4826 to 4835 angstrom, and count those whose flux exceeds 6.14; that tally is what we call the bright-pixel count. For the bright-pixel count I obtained 7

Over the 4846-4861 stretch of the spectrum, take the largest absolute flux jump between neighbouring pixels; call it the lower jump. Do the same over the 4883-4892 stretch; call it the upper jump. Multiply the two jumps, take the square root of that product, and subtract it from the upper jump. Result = -0.20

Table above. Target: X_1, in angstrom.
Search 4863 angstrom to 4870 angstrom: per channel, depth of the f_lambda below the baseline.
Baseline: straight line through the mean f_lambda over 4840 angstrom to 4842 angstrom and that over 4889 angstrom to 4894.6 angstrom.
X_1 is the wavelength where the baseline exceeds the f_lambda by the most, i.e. 4864.80 angstrom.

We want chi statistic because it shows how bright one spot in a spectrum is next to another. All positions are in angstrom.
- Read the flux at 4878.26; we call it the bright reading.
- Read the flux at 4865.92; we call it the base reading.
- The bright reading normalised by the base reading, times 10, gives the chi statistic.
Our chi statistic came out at 9.9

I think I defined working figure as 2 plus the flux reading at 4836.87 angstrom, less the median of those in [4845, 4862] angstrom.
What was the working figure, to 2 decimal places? 2.52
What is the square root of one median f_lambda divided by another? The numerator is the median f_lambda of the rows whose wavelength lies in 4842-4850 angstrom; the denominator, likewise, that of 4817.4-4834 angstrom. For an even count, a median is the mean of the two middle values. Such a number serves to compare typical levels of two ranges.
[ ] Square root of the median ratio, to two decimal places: 0.99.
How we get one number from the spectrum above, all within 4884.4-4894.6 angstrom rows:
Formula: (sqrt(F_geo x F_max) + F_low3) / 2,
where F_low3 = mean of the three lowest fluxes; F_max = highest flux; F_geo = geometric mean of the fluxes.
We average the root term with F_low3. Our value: 6.11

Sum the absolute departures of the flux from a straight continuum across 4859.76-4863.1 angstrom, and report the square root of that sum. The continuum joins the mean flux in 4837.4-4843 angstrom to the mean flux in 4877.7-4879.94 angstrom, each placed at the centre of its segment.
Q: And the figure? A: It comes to 2.5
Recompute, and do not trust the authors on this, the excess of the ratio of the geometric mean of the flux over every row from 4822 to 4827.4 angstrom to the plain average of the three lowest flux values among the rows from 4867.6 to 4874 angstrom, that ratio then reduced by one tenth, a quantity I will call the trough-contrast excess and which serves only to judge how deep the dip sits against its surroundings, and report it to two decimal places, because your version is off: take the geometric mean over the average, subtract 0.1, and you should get 1.01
